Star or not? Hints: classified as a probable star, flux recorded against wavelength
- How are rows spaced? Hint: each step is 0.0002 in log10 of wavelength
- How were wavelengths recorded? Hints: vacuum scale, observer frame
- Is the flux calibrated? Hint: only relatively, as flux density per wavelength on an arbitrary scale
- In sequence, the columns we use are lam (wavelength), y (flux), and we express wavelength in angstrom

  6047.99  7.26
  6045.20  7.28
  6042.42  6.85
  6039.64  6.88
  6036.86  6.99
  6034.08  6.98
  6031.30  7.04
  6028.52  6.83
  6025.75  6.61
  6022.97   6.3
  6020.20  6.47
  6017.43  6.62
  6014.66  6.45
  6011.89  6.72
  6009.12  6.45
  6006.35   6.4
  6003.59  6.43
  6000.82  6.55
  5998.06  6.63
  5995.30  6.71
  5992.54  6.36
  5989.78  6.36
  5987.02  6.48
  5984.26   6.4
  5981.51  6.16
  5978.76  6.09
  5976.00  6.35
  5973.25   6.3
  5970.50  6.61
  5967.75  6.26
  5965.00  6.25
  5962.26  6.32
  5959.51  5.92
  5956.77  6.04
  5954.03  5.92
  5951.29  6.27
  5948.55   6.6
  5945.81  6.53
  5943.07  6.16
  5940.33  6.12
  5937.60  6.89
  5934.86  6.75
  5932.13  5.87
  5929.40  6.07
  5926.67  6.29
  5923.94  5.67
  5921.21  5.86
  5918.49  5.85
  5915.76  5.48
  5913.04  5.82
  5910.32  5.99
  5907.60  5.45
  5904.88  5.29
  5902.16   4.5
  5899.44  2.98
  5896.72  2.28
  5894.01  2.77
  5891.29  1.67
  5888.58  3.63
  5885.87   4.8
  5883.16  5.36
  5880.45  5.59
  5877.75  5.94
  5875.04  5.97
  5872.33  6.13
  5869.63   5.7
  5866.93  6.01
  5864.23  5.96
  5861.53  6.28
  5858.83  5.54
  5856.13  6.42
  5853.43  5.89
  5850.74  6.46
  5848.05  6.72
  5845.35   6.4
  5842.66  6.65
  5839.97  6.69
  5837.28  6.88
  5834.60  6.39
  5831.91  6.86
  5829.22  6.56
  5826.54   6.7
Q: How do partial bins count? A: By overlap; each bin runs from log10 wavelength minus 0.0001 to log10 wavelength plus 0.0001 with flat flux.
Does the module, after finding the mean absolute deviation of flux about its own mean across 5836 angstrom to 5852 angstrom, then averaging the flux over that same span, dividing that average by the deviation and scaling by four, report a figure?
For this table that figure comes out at 196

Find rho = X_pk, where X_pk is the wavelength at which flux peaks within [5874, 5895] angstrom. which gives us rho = 5875.04 angstrom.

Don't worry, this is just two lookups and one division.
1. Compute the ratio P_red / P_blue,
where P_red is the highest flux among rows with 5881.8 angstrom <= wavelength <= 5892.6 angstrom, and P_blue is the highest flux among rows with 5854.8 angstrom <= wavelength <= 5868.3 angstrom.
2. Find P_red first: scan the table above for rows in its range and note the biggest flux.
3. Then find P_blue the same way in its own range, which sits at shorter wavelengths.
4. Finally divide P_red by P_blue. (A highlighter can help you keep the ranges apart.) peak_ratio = 0.83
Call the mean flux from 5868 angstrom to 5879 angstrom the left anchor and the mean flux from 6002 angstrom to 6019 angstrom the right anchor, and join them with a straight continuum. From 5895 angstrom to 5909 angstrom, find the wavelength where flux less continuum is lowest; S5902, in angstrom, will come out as 5896.72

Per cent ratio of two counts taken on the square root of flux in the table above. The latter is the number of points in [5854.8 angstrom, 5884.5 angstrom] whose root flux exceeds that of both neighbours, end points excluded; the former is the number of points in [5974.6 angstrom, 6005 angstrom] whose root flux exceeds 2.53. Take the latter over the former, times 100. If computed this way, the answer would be 60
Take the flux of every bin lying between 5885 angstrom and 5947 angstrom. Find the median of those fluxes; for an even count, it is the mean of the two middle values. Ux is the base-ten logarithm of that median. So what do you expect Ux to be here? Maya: 0.76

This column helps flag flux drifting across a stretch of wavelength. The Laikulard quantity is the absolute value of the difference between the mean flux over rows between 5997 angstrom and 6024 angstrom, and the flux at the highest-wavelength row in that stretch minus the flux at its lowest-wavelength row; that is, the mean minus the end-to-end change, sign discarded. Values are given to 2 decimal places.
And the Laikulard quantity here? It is 6.83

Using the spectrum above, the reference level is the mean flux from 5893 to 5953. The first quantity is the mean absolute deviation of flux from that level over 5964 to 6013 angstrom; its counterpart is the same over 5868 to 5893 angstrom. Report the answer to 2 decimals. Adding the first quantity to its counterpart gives 1.82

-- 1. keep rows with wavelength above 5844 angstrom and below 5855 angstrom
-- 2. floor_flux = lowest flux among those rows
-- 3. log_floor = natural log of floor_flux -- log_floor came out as 1.77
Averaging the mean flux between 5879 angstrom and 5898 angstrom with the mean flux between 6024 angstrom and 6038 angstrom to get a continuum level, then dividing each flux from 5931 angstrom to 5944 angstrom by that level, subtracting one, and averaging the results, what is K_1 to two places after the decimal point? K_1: 0.20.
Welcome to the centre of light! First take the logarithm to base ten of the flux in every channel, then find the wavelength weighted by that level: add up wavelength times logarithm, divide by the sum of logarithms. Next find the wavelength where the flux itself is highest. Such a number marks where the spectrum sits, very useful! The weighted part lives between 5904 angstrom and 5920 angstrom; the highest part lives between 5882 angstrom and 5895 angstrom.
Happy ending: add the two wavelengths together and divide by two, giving 5897.5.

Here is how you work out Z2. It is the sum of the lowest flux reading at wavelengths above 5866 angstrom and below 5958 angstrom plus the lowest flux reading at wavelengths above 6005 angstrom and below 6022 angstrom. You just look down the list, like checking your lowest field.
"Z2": 8.1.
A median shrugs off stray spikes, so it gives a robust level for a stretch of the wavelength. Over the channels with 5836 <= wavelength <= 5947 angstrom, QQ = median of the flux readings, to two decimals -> 5.94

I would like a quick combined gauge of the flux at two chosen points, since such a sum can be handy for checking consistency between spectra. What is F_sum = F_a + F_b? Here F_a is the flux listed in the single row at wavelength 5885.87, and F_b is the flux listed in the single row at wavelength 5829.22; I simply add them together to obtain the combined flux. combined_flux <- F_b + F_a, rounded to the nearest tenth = 11.4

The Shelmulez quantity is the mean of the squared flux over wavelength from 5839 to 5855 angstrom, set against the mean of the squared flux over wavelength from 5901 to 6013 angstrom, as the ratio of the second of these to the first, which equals 0.9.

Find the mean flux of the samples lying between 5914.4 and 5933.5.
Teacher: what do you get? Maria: 5.9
